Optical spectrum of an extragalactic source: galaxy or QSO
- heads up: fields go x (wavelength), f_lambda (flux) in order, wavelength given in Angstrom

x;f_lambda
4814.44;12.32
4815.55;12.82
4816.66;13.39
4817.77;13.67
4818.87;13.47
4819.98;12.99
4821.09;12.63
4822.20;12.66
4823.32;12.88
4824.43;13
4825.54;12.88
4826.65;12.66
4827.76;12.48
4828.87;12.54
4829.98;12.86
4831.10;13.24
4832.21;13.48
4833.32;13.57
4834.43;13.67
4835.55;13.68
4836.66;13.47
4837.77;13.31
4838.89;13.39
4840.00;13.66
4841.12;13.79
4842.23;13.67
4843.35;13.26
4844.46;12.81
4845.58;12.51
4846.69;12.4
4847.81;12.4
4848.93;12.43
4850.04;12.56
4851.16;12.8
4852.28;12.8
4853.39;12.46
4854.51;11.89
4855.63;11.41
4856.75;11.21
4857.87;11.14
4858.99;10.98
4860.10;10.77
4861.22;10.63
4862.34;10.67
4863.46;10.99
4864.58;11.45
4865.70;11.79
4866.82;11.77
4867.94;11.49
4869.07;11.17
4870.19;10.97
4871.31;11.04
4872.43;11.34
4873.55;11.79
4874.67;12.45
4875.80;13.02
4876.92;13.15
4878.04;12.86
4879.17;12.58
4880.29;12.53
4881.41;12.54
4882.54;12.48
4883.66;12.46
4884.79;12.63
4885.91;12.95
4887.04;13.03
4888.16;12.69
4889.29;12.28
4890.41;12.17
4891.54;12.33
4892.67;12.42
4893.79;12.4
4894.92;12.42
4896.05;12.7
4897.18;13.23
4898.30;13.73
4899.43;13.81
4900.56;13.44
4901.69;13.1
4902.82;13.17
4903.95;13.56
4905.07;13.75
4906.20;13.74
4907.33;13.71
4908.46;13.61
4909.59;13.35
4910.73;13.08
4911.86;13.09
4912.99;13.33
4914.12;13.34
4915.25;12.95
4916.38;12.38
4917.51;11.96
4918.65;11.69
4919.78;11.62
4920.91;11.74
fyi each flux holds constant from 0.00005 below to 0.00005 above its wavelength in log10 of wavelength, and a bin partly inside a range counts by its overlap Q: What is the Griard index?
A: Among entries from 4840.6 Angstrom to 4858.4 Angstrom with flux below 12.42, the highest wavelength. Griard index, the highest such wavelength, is 4857.87 Angstrom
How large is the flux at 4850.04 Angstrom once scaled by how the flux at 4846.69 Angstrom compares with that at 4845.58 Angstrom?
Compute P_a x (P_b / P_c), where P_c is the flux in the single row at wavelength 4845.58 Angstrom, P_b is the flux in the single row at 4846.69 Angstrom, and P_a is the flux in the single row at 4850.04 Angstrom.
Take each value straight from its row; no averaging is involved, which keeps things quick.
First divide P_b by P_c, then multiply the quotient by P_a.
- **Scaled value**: 12.4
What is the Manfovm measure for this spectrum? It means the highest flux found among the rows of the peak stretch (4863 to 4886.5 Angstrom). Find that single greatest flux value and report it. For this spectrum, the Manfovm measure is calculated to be 13.15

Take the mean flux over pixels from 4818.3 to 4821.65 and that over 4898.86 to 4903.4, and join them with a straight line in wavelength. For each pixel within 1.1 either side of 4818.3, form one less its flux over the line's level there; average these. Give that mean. -0.04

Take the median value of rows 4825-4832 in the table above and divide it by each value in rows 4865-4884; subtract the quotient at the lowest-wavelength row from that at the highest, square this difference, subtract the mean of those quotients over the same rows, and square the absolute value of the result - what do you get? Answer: 1.12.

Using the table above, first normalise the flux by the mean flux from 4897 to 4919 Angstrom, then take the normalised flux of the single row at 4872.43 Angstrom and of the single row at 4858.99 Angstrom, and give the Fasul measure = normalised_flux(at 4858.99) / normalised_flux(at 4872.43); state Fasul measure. 0.97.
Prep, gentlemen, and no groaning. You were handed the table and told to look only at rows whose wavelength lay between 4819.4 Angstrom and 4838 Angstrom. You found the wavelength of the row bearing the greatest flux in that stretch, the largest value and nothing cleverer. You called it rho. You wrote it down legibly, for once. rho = 4835.55 Angstrom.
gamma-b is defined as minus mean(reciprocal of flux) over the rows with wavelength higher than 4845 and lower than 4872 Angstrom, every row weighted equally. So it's -0.0861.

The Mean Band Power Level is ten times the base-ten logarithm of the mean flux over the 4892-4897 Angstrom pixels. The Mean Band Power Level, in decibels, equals 11.0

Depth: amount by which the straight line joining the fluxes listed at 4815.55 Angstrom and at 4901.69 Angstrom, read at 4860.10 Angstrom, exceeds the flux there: 2.2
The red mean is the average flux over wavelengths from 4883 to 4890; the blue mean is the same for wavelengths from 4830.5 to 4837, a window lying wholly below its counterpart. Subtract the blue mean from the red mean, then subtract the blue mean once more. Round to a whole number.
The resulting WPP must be -14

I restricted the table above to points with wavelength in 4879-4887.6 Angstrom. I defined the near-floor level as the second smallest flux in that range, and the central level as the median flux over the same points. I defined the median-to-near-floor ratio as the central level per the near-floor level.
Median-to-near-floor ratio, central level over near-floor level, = 1.01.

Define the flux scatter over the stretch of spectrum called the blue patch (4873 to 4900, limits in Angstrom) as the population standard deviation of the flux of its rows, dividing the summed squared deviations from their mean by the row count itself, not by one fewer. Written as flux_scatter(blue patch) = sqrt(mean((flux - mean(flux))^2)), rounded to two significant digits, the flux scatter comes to 0.46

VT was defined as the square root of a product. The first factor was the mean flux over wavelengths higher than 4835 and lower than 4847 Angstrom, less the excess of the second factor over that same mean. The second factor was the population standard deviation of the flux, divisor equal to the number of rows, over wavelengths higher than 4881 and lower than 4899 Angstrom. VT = 3.20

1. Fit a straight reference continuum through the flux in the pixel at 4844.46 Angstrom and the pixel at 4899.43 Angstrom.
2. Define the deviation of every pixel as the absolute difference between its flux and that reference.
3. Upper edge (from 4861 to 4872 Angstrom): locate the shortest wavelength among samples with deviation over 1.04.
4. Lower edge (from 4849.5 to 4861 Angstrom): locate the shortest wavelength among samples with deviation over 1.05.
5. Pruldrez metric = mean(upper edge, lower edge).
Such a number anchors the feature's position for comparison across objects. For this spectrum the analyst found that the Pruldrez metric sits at 4857.9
